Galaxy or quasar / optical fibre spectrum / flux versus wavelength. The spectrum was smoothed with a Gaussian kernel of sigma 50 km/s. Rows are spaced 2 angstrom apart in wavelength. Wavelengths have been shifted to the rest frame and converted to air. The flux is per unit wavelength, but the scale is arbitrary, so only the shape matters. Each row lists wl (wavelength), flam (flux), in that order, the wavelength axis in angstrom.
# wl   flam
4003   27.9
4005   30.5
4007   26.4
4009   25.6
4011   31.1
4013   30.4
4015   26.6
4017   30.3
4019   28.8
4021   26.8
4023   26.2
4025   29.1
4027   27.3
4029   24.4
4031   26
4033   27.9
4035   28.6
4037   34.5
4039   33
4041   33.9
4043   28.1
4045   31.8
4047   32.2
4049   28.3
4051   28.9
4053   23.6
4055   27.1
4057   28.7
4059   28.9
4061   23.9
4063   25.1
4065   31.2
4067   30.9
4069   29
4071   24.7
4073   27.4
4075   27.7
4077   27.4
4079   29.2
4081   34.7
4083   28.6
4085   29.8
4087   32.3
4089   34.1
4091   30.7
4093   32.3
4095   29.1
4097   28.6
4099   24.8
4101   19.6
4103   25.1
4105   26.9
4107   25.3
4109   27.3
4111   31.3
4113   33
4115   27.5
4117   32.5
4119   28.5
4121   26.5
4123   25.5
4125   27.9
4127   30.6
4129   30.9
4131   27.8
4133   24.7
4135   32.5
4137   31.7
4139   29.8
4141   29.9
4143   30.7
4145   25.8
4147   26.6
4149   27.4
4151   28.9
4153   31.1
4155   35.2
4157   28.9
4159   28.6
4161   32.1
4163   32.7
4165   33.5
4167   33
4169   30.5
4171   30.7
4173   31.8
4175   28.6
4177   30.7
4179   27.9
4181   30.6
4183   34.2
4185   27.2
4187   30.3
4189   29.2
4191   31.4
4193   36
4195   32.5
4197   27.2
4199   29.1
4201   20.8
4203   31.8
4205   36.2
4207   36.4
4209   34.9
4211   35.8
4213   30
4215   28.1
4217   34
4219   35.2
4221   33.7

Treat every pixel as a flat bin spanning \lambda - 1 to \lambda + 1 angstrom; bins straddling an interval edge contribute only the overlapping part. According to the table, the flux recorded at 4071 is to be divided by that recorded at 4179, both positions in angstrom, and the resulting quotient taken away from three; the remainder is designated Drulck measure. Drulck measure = 2.11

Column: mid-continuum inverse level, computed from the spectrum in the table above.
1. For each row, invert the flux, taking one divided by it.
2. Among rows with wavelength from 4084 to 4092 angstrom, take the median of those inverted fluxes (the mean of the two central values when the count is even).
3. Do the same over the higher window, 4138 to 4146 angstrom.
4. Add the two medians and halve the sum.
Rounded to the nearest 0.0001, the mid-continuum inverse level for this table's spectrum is 0.0326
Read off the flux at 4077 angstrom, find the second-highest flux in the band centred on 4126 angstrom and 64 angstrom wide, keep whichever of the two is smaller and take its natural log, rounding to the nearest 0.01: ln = 3.31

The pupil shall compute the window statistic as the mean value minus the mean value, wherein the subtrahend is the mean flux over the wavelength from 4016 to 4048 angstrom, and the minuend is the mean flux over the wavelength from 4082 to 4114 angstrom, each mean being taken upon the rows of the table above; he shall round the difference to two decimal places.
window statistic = -0.63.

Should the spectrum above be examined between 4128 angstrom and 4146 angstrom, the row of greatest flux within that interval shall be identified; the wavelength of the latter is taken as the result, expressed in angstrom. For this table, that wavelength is 4135 angstrom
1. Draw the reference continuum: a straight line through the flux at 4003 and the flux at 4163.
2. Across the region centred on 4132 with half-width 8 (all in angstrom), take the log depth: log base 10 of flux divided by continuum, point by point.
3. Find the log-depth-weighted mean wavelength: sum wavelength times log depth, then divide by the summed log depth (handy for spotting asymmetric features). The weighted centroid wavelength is 4131.2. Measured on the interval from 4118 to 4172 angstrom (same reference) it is 4139.5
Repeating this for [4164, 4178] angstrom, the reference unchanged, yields 4174.0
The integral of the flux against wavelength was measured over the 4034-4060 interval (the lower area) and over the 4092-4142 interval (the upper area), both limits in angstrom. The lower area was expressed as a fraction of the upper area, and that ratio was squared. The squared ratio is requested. 0.3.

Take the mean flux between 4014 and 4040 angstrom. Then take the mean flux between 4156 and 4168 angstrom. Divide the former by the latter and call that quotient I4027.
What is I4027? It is 0.903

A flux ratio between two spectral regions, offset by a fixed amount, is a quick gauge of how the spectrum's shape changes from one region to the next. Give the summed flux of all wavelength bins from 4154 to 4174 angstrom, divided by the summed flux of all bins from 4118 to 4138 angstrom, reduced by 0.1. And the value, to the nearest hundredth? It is 1.01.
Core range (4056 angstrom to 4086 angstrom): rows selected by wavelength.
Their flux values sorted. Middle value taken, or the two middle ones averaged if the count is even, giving 28.7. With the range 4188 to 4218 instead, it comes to 31.8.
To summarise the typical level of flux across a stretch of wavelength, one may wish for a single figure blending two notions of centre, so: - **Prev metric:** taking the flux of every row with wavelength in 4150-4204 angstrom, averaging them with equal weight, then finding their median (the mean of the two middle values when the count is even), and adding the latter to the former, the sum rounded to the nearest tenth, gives 61.2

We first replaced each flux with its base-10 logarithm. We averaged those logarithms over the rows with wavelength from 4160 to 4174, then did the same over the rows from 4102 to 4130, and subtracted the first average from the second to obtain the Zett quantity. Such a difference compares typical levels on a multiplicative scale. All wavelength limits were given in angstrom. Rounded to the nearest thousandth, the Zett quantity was -0.053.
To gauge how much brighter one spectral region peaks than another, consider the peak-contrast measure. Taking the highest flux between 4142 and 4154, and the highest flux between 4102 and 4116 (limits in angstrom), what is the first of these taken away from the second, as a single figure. 2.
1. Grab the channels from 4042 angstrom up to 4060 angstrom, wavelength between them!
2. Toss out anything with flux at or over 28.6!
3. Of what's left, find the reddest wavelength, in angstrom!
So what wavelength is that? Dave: 4055 angstrom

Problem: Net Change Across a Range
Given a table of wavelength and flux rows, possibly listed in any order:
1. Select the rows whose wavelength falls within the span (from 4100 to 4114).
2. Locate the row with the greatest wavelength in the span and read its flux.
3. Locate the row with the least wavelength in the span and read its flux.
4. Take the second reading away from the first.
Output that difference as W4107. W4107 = 13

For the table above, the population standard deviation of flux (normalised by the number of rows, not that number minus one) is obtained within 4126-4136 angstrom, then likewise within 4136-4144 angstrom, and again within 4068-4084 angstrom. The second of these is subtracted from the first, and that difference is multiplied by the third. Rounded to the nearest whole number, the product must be 5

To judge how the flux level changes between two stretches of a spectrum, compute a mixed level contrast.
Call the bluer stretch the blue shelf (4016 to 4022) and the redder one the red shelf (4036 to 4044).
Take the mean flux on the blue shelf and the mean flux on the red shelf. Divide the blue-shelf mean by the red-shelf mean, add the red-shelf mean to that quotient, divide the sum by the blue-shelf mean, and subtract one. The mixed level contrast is 0.16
